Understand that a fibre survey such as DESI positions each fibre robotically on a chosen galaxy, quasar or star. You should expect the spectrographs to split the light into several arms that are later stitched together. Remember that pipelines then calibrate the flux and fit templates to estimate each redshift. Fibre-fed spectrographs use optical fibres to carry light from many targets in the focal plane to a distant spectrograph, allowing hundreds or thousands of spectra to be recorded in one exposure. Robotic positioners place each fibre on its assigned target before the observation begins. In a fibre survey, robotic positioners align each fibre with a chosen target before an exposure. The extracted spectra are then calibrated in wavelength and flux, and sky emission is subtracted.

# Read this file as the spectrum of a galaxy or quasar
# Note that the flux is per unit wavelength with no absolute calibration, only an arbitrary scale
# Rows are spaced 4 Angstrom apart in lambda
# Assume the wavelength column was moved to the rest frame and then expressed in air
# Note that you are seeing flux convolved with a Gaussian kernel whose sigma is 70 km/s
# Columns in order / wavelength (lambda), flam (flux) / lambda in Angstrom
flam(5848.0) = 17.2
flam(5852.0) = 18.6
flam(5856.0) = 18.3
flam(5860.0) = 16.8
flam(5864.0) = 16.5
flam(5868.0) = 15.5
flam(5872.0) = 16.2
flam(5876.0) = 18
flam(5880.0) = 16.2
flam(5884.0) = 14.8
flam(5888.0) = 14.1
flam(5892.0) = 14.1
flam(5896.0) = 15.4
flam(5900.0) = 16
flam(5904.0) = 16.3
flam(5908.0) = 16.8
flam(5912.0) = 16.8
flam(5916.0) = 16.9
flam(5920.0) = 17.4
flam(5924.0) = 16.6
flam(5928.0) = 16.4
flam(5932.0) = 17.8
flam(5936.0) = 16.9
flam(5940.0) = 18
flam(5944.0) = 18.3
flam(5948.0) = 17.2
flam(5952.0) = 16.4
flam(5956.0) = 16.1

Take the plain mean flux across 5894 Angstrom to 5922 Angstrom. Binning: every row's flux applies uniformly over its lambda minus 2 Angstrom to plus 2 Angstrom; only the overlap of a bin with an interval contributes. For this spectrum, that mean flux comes 16.5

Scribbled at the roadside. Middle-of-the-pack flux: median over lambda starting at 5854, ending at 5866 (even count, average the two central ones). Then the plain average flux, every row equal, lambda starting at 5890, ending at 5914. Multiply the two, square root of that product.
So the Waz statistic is 16.3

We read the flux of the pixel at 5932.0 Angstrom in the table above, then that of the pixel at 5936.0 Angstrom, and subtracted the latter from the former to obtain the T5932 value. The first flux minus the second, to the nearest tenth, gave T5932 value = 0.9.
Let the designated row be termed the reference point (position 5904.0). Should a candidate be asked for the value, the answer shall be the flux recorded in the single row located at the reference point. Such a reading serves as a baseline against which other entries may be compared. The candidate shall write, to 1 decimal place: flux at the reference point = 16.3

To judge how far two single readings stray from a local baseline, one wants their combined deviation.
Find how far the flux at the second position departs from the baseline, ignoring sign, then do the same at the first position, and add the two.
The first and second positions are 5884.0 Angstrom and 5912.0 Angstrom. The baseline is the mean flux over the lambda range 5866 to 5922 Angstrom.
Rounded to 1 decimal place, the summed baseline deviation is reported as 2.0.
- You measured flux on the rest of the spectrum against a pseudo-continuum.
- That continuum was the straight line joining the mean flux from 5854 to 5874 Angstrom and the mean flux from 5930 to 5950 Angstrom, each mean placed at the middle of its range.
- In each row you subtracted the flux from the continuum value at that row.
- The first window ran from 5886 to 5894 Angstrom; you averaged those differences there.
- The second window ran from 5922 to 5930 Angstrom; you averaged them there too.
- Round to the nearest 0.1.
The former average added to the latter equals 3.9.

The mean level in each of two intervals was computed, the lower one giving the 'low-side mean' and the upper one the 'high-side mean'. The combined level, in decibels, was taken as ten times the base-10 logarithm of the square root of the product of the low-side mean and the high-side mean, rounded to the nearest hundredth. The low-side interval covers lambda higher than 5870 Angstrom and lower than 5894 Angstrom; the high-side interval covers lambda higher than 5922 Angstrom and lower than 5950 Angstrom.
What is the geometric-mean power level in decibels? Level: 12.15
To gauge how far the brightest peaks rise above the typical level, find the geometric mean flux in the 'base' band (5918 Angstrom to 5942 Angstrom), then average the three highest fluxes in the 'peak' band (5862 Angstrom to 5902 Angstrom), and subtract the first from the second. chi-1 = -0.27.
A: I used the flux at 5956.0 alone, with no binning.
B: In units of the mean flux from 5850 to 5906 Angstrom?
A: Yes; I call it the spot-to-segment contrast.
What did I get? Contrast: 0.99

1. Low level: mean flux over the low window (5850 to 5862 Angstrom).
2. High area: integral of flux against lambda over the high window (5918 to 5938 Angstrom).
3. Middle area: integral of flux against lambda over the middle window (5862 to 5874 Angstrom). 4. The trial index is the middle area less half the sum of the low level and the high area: 14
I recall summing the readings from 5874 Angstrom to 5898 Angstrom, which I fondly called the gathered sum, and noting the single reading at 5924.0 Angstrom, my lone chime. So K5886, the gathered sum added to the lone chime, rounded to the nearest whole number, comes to 109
